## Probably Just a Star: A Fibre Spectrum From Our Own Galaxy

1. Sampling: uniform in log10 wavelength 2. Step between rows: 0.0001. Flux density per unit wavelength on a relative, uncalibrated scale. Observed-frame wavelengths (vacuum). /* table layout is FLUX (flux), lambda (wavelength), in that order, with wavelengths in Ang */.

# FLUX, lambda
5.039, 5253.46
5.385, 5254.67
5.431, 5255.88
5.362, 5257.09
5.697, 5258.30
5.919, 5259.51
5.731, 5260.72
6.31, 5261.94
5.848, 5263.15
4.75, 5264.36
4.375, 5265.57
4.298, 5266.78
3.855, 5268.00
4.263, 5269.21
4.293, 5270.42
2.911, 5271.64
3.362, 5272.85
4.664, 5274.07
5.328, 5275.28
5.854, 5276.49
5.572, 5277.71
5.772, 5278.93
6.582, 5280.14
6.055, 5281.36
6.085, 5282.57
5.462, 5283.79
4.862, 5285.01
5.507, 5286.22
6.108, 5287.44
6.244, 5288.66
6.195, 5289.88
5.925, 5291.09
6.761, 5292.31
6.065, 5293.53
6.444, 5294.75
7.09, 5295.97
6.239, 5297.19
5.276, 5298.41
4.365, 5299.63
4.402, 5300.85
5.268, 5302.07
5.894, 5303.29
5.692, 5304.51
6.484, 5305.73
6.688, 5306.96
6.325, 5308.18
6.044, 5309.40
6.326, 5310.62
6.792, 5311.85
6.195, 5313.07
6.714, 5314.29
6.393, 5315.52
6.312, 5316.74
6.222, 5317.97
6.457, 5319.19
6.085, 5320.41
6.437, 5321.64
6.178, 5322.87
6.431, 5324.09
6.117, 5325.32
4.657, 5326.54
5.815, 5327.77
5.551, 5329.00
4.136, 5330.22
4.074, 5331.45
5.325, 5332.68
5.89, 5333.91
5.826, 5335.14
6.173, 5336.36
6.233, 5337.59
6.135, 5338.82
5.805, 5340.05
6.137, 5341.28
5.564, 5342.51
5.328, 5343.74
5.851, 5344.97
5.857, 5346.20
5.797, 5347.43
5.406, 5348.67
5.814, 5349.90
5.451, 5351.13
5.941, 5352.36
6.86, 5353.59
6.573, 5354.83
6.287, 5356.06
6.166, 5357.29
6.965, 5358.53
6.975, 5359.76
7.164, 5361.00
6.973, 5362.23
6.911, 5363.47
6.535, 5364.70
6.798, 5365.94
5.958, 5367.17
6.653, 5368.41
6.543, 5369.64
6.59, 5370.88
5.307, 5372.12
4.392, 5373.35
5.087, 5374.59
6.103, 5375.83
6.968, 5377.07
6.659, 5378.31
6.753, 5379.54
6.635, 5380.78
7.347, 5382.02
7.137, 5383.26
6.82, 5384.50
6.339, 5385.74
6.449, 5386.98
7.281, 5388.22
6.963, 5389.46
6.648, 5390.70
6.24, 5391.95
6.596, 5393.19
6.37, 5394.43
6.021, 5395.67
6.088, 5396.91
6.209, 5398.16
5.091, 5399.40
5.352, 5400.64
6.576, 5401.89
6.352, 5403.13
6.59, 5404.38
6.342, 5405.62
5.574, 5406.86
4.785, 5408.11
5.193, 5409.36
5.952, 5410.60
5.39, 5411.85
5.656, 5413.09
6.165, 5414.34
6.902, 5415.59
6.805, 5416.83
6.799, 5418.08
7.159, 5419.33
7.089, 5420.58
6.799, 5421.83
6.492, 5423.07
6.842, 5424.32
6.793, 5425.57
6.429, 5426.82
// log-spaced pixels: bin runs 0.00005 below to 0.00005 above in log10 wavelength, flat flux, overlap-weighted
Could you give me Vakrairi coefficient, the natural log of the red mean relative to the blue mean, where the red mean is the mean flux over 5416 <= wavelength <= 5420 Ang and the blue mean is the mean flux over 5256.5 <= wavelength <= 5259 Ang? 0.2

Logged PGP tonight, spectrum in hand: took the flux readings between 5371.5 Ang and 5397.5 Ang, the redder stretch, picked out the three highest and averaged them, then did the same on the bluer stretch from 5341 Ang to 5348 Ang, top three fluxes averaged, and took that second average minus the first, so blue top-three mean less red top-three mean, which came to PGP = -1.31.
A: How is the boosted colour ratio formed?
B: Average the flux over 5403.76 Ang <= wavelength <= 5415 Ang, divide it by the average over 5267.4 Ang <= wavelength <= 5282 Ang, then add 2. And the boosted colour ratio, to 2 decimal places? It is 3.18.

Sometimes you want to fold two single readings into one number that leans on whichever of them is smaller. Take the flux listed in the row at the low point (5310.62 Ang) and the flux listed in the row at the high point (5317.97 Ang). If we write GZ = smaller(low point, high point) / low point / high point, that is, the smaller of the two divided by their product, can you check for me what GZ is 0.158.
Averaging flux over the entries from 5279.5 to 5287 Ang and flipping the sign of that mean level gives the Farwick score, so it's -5.8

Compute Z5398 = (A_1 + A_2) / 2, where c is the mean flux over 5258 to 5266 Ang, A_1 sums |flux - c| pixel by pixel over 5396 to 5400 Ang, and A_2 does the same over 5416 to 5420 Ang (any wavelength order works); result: 2.9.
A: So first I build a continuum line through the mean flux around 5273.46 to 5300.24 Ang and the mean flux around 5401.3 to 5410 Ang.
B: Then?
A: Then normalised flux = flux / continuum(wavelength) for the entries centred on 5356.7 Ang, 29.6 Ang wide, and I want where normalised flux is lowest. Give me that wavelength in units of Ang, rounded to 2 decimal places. 5343.74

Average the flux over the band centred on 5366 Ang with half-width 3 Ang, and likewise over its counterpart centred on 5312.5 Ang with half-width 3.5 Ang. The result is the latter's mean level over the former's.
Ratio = 0.98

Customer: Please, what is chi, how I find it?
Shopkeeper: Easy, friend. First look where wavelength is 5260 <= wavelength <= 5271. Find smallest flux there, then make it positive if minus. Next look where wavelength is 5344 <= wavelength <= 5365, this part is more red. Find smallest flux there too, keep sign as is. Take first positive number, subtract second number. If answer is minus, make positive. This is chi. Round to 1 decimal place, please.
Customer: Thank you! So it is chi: 1.6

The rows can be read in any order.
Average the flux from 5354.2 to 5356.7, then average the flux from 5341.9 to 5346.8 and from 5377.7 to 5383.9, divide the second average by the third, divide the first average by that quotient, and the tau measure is 7.86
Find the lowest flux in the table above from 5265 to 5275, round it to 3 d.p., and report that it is 2.911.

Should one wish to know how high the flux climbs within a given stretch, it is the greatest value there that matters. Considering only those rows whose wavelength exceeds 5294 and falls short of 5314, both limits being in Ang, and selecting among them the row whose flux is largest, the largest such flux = 7.09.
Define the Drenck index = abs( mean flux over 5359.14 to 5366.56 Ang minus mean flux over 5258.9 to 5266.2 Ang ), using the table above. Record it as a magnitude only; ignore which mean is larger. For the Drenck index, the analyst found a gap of 1.4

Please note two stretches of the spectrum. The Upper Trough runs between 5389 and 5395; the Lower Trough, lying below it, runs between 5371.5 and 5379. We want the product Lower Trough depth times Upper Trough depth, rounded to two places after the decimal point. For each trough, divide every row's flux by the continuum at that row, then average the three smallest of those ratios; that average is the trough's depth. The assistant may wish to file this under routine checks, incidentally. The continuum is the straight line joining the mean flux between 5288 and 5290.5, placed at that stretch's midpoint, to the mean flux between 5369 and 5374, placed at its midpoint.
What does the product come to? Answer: 0.99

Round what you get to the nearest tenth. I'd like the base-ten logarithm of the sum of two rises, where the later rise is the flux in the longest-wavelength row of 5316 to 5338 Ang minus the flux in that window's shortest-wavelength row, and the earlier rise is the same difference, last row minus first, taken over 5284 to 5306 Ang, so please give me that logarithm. 0.2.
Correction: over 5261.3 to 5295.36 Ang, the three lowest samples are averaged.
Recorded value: 3.4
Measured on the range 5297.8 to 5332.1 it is 4.2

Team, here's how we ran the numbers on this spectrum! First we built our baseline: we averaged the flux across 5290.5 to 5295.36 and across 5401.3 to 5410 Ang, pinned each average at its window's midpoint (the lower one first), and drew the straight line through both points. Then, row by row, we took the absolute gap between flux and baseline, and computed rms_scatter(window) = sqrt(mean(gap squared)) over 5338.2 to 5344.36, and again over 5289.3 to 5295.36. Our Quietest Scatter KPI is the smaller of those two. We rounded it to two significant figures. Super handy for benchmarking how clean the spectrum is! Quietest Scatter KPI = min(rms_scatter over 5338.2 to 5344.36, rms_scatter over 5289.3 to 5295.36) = 0.30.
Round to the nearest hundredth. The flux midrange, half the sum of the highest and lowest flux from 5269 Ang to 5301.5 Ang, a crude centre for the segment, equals 5.00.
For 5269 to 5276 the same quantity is 4.12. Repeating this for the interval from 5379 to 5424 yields 6.07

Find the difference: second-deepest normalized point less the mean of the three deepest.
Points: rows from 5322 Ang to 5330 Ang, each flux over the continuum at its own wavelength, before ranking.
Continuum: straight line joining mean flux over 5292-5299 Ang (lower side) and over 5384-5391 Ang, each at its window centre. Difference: 0.032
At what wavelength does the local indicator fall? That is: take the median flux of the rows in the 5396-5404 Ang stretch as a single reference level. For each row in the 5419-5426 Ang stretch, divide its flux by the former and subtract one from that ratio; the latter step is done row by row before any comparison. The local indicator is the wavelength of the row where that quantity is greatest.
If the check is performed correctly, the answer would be 5419.33 Ang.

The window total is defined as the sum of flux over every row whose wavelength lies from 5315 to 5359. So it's 212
